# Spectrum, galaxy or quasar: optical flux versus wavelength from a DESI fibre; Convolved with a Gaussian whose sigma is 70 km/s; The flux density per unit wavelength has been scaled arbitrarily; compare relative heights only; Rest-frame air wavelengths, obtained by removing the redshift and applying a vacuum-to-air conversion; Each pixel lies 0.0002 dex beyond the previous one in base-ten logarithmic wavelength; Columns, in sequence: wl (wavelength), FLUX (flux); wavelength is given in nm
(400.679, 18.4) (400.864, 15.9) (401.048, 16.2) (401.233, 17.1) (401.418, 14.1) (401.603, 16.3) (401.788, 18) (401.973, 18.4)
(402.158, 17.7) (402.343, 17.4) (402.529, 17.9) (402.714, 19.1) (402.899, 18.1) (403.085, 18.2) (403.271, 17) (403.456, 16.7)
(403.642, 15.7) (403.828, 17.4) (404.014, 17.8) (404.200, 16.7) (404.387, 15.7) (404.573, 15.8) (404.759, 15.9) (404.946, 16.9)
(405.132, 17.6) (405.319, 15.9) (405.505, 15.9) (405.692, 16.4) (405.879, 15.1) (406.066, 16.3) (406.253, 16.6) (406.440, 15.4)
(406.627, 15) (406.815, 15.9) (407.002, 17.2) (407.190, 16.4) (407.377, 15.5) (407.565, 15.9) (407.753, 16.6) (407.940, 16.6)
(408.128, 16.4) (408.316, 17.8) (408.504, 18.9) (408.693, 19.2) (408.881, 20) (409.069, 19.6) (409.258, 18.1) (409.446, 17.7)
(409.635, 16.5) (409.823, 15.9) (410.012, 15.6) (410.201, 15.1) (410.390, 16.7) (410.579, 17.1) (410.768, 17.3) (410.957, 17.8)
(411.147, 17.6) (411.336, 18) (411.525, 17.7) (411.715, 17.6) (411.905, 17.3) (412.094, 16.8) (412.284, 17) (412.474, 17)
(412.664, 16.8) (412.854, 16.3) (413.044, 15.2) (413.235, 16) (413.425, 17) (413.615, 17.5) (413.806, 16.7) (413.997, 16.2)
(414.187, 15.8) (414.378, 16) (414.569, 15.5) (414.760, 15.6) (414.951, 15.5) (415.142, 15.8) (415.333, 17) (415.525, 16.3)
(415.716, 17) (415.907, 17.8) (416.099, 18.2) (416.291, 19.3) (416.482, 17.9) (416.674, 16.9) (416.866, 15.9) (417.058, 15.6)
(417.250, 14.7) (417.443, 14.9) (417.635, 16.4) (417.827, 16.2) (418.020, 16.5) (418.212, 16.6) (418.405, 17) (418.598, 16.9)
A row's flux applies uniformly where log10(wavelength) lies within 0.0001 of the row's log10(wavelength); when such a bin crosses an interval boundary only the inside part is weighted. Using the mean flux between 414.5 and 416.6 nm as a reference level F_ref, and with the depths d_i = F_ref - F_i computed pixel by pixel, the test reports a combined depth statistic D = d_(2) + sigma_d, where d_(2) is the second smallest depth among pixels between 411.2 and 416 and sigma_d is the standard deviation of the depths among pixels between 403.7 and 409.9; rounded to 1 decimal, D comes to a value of 0.4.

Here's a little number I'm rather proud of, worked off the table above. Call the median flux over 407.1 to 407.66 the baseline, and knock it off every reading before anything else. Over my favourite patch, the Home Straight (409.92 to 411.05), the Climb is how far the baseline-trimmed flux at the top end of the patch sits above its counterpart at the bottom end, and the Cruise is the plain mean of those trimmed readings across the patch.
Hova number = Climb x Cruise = 1.5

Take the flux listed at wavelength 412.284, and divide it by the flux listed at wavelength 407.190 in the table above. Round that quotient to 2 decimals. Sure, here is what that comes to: 1.04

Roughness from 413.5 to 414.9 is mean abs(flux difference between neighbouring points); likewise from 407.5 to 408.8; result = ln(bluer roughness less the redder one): -1.6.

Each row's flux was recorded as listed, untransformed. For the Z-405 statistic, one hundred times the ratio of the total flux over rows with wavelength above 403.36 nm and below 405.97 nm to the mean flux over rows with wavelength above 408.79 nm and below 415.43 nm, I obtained 1363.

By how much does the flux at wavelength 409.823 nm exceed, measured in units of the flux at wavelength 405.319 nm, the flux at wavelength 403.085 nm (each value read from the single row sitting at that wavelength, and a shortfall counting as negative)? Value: -0.14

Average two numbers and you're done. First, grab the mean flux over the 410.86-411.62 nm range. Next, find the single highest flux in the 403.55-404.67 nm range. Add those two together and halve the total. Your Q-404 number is 17.8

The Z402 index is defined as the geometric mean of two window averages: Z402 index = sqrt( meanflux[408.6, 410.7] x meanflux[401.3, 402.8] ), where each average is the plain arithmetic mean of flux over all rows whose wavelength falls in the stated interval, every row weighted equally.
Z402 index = 17.4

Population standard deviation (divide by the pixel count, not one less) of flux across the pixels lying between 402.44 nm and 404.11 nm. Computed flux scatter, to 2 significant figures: 0.93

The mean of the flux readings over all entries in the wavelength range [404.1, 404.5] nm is 16.2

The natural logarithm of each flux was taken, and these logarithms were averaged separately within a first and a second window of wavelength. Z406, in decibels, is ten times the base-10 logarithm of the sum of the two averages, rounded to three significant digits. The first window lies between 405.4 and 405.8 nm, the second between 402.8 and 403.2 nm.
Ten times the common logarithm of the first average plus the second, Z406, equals 7.54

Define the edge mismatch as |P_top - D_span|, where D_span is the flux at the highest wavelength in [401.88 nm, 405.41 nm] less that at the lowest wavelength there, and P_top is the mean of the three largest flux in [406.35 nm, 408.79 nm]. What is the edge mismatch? 21.1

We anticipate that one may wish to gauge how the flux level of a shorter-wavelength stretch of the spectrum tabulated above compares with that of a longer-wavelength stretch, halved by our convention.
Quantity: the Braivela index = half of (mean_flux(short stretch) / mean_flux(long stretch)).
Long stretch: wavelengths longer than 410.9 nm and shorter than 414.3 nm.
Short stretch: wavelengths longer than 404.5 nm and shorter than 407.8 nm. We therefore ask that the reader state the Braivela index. 0.477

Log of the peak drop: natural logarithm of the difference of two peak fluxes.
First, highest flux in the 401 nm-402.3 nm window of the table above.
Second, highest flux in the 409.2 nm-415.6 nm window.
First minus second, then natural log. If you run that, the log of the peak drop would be -1.2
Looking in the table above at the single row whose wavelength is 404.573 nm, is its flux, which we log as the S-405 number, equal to 15.8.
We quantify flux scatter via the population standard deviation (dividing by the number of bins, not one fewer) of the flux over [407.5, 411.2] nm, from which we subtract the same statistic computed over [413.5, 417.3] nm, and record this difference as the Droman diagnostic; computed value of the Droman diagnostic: 0.21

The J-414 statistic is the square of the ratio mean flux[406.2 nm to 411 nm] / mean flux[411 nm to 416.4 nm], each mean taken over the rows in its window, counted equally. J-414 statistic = 1.02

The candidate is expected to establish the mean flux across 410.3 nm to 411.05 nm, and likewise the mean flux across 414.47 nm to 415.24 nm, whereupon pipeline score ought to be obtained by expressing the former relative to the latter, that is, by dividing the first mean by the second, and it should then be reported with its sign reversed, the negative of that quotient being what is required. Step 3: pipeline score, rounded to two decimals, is -1.10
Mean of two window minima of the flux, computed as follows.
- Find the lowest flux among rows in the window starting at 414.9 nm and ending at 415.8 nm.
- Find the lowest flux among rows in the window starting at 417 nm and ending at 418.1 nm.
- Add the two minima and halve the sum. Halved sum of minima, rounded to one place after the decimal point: 15.1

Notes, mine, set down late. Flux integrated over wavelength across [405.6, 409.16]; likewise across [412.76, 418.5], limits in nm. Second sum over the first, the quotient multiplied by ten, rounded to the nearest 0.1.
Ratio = 15.7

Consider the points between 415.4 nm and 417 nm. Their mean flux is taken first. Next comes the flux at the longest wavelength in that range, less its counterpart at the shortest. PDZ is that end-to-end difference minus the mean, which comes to -17.8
